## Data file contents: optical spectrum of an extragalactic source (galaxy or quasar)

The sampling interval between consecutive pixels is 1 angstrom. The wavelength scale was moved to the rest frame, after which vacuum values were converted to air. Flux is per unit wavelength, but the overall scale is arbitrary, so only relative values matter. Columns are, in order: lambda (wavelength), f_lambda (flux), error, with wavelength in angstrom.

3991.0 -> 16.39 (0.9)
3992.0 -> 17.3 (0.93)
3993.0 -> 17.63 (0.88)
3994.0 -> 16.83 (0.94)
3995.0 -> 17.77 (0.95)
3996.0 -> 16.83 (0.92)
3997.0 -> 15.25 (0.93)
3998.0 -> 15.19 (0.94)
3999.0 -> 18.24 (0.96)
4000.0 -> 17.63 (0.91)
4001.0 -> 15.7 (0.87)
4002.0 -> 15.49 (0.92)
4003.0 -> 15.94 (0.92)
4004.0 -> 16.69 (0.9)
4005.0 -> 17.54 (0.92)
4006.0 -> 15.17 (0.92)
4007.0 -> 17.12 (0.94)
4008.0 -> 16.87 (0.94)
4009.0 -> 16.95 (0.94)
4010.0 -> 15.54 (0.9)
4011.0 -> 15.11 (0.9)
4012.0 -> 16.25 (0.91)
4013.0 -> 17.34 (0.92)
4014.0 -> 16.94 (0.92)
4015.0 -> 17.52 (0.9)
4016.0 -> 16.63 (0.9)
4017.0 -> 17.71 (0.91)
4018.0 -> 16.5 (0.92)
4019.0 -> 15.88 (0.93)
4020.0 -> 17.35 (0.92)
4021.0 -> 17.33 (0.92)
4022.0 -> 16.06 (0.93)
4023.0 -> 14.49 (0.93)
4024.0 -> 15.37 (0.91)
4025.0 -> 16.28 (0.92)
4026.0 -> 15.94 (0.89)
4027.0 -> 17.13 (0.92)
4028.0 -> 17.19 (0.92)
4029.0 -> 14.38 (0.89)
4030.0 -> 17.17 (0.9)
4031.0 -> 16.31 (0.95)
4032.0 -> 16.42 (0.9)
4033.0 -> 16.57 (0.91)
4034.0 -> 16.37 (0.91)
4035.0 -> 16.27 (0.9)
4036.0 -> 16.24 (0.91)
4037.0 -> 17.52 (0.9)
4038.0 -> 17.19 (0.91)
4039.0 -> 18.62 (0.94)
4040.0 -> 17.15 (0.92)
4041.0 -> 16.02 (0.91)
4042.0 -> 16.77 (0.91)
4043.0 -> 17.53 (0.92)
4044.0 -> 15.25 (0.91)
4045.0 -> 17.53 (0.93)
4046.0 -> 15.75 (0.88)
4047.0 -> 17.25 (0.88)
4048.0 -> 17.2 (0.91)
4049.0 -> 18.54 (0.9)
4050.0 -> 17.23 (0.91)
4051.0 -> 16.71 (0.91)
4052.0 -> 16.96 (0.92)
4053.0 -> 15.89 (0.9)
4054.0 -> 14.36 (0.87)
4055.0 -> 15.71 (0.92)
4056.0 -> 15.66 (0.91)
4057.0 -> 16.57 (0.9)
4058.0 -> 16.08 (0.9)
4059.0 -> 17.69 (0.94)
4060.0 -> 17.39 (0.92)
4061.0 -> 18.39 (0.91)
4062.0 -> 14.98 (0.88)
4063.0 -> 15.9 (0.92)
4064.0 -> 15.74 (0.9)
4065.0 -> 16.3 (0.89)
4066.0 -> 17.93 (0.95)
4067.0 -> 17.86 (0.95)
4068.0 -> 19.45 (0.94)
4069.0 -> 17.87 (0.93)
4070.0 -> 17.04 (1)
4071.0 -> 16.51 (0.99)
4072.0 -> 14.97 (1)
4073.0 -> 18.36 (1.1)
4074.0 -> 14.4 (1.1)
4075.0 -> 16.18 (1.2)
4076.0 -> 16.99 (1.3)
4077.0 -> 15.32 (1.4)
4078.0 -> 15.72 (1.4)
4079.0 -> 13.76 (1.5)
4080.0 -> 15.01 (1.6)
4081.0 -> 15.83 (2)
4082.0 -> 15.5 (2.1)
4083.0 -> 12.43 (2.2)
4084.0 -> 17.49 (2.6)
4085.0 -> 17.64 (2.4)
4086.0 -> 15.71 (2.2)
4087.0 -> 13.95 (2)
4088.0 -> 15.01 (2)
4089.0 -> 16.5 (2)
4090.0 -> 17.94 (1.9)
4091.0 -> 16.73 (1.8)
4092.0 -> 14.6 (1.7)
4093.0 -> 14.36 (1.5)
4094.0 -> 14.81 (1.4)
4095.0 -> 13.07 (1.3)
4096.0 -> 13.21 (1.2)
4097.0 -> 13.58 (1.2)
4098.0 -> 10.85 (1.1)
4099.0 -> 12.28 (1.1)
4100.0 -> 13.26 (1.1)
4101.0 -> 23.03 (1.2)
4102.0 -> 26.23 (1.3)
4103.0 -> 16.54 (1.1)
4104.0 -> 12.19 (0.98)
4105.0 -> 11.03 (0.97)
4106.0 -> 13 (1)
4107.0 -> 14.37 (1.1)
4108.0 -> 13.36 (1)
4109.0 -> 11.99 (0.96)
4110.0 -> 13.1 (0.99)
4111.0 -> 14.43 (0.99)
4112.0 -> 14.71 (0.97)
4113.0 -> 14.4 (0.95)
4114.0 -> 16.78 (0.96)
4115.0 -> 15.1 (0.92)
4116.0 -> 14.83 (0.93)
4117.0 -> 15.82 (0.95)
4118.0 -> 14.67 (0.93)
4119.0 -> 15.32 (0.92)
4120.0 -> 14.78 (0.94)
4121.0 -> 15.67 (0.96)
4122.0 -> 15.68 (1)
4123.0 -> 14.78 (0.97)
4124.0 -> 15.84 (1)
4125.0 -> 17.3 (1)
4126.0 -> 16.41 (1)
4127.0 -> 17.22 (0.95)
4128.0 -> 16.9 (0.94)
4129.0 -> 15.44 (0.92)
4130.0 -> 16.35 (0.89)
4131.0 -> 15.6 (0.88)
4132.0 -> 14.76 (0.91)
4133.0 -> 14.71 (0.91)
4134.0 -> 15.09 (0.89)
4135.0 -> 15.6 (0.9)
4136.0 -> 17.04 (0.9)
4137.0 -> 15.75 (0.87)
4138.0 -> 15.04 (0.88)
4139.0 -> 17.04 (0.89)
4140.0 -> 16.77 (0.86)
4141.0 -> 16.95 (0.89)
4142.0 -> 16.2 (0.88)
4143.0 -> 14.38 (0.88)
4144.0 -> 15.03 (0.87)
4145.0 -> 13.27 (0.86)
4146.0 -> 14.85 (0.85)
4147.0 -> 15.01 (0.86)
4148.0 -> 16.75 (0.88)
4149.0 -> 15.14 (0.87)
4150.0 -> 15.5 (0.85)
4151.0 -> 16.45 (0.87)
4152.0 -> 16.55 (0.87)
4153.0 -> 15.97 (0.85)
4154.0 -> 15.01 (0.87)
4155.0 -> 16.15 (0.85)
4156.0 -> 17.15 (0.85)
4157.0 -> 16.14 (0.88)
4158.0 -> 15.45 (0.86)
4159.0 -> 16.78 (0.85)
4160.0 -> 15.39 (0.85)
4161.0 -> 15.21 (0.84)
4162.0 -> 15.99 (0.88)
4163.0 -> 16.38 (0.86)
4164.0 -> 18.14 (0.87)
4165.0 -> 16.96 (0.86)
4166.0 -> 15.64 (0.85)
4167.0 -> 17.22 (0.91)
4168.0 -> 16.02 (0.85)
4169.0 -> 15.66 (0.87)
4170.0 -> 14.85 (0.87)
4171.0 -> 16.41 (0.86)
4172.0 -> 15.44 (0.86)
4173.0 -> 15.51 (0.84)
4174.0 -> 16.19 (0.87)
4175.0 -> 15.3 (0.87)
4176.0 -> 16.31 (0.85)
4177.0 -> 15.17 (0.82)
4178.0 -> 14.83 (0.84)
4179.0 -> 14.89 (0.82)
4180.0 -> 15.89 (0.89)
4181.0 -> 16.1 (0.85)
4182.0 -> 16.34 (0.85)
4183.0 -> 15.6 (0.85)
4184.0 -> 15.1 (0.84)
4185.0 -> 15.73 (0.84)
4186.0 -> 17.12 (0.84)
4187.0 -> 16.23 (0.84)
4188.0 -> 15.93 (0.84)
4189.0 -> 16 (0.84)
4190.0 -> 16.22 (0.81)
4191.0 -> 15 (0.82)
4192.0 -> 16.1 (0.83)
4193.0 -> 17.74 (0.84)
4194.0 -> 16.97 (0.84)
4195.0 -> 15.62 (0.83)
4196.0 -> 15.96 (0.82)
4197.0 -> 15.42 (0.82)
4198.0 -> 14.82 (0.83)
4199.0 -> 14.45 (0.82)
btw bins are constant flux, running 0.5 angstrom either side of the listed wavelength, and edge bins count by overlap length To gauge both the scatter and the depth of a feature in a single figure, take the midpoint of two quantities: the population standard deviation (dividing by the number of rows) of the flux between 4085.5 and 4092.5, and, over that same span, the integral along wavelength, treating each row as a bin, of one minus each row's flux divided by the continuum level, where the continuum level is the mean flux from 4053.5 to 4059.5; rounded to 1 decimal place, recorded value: 0.7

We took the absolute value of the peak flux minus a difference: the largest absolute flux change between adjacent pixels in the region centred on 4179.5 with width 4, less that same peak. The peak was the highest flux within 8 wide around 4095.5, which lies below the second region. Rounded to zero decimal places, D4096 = 29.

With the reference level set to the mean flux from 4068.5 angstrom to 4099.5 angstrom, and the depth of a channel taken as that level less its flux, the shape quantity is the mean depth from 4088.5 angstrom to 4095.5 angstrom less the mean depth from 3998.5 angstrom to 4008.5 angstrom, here 1.2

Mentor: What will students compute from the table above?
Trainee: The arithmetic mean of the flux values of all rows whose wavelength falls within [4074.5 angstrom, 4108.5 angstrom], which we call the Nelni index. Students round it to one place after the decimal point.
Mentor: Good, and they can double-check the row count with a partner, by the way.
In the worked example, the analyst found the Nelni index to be 15.2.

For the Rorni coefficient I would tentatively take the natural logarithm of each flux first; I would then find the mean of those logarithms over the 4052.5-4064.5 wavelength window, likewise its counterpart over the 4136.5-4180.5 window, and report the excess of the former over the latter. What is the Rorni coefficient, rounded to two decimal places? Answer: 0.02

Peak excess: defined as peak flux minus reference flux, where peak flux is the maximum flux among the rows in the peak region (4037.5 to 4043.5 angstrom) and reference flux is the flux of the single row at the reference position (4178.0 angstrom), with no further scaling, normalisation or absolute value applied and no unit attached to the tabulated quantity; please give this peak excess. 3.8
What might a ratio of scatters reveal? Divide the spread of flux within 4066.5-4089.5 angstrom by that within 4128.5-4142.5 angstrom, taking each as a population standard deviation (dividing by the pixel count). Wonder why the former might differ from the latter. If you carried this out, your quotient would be 2.0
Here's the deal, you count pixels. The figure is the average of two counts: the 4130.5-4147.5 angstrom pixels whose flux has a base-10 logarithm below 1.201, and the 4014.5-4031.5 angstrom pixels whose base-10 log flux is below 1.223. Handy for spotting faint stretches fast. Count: 11.0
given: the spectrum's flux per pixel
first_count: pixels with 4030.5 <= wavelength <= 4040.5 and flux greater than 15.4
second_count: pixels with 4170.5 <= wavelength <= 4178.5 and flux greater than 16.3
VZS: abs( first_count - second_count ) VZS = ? 8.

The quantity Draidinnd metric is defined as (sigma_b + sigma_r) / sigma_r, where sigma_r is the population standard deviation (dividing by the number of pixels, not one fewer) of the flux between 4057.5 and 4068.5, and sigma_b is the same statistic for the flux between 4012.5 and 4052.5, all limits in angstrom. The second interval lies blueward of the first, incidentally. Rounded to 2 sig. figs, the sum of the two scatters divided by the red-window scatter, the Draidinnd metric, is 1.7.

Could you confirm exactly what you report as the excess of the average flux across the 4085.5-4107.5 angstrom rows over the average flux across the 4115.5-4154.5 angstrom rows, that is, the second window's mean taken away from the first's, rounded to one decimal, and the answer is -0.6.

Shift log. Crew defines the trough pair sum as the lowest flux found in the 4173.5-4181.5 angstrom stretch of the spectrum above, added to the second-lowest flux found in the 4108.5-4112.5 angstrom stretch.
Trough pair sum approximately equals 27.9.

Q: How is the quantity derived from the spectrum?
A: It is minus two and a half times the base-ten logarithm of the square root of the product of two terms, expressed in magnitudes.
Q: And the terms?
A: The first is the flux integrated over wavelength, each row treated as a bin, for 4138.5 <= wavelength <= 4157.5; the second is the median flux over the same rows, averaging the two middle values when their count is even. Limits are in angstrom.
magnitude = -4.61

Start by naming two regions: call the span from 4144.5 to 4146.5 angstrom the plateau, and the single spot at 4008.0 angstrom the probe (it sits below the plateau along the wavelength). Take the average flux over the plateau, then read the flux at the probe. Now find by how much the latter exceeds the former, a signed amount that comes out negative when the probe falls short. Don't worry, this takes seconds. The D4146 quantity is 2.8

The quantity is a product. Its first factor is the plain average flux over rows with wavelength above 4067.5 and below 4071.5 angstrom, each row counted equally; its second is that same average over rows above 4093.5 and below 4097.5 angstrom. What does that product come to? 242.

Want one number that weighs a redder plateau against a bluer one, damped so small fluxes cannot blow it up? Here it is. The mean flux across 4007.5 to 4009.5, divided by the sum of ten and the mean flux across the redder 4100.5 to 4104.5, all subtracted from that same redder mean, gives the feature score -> 18.9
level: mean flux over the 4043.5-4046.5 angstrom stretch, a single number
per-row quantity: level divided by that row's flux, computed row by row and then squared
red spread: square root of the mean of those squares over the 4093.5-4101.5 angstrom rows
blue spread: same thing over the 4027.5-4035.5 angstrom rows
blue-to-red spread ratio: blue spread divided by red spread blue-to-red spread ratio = 0.83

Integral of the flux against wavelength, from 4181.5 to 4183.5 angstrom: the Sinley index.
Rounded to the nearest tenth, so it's 31.9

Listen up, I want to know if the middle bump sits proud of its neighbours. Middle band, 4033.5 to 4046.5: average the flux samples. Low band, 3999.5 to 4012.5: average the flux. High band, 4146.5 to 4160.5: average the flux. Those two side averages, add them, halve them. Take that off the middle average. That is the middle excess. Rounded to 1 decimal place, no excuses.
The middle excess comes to 0.7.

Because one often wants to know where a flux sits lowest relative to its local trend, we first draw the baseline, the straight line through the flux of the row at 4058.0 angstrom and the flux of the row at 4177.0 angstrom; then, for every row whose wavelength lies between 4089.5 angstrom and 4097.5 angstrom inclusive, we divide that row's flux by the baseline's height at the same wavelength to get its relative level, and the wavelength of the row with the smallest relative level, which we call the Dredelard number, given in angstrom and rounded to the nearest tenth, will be 4095.0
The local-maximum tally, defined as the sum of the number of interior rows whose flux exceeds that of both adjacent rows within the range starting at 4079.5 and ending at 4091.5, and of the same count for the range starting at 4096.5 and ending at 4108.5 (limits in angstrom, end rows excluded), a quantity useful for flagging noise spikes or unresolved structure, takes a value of 5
